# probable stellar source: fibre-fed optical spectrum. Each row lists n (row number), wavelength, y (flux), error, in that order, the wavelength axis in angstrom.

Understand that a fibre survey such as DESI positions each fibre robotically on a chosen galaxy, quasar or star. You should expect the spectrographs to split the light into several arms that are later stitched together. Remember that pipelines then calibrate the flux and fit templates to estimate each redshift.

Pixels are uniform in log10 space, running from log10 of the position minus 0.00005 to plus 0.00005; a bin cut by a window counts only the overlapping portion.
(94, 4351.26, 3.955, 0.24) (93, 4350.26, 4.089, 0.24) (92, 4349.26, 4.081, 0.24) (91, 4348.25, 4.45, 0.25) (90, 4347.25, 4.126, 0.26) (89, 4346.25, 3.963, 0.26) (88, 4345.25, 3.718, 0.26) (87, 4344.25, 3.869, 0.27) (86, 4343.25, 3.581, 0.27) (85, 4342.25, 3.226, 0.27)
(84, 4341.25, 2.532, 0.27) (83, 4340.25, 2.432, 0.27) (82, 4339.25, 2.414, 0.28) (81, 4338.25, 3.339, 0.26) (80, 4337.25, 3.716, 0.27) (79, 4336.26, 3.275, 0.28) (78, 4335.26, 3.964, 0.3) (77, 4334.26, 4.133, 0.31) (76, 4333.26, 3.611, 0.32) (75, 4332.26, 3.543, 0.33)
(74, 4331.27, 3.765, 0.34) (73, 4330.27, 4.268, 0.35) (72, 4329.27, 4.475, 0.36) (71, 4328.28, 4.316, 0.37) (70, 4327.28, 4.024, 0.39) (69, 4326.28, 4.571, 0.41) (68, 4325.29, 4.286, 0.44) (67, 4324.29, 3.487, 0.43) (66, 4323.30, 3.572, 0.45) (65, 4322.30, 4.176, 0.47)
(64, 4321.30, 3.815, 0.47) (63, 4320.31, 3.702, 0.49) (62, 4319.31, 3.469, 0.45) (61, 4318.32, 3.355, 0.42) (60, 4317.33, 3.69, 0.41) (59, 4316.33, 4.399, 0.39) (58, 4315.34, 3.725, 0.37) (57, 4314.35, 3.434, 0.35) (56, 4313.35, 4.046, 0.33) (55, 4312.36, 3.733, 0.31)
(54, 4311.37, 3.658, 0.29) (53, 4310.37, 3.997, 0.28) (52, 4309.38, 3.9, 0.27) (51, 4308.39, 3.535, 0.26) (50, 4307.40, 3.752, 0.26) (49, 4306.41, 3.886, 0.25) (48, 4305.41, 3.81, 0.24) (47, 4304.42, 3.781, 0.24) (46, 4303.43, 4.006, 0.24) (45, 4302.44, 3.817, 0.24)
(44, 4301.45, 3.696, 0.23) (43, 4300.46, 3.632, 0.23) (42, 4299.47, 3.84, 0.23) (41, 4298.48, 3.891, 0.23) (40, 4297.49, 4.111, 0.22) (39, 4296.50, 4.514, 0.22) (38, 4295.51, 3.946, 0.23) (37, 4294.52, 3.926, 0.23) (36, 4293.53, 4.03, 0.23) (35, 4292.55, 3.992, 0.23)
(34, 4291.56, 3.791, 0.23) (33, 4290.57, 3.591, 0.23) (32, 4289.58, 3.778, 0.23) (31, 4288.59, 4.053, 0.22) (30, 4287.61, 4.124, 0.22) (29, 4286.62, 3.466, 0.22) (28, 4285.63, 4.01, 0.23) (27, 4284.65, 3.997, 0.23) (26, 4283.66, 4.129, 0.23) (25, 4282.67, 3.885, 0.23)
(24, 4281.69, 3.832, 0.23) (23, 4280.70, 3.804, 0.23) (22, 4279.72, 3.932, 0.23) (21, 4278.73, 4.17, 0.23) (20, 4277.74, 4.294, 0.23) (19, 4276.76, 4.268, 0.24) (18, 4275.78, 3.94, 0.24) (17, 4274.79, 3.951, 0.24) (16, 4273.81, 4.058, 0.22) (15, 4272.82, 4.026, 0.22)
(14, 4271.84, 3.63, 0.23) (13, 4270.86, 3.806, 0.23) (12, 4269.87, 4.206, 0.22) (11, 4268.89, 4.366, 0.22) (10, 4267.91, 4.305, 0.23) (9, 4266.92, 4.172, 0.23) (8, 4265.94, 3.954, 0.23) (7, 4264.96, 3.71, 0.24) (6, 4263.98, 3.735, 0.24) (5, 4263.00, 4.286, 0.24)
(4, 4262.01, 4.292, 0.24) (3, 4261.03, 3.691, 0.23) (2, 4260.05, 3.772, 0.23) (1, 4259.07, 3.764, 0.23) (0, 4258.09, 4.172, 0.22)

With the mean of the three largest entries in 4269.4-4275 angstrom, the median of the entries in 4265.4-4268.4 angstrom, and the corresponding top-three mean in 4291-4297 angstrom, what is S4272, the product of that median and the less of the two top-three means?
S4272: 17.1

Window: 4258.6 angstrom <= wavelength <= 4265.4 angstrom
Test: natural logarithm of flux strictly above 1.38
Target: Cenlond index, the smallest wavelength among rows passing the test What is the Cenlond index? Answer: 4262.01 angstrom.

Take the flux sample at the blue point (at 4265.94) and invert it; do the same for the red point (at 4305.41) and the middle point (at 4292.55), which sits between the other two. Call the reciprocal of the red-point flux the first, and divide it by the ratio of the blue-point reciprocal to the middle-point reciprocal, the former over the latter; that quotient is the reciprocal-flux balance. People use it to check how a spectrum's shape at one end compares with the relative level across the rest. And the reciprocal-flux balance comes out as 0.26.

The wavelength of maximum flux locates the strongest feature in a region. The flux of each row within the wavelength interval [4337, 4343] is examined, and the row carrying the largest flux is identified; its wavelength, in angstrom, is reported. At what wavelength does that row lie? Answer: 4337.25 angstrom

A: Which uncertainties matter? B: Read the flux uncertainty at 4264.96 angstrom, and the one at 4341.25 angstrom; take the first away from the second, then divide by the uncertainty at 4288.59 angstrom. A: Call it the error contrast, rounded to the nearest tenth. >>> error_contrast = 0.1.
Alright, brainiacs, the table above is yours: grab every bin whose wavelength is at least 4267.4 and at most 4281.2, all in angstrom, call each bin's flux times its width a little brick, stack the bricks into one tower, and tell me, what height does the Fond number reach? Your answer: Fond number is 55.9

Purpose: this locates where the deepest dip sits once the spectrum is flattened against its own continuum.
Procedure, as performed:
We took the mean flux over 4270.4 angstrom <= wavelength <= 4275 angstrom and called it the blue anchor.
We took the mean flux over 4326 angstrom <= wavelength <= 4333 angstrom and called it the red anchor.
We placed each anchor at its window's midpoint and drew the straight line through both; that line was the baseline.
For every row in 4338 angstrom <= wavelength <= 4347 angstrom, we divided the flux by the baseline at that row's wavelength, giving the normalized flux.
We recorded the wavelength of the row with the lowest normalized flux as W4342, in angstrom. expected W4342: 4339.25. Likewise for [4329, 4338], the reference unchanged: 4336.26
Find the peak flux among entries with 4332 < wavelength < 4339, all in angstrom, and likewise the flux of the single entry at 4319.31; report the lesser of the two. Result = 3.5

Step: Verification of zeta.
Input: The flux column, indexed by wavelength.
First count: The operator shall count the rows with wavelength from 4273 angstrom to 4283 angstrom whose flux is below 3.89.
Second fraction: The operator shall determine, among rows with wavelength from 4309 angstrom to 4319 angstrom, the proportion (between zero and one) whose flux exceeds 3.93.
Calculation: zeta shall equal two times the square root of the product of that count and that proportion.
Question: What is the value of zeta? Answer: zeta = 1.9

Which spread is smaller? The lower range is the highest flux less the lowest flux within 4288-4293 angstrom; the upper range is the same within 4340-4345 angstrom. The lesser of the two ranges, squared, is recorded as 0.21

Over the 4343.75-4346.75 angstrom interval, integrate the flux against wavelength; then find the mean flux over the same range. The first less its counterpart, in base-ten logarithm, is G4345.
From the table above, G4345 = 0.89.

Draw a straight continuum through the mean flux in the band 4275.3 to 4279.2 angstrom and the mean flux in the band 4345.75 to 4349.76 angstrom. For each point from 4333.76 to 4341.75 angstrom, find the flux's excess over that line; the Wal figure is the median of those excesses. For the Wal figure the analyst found -0.85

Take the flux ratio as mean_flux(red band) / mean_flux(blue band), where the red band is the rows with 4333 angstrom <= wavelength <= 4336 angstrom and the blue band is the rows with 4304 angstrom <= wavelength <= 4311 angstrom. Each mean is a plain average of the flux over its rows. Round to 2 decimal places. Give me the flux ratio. 1.02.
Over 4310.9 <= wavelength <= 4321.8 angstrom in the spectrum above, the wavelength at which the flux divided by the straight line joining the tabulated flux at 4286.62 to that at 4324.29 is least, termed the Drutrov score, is 4318.32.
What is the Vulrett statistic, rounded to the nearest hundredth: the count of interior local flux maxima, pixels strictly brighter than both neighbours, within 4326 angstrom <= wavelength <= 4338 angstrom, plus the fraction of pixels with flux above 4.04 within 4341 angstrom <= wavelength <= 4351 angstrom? 2.40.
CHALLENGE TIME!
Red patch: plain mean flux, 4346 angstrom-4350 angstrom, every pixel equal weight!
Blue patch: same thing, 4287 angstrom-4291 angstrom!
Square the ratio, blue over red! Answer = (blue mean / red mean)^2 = 0.87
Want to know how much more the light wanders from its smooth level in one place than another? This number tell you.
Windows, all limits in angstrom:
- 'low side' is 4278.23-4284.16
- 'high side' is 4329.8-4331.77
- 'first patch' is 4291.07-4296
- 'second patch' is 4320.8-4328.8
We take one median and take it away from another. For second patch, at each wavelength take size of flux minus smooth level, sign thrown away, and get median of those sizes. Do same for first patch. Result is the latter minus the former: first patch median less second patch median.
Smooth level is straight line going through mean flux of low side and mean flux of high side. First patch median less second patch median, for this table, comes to -0.24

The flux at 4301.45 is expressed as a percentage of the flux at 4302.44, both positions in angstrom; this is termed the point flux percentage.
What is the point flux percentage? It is 97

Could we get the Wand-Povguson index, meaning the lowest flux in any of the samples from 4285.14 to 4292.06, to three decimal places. 3.466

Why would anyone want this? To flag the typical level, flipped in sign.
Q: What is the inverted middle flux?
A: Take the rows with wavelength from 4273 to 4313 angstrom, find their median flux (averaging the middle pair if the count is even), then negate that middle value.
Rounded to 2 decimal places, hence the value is -3.91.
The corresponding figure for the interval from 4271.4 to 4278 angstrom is -4.03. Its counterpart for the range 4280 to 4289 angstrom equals -4.00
